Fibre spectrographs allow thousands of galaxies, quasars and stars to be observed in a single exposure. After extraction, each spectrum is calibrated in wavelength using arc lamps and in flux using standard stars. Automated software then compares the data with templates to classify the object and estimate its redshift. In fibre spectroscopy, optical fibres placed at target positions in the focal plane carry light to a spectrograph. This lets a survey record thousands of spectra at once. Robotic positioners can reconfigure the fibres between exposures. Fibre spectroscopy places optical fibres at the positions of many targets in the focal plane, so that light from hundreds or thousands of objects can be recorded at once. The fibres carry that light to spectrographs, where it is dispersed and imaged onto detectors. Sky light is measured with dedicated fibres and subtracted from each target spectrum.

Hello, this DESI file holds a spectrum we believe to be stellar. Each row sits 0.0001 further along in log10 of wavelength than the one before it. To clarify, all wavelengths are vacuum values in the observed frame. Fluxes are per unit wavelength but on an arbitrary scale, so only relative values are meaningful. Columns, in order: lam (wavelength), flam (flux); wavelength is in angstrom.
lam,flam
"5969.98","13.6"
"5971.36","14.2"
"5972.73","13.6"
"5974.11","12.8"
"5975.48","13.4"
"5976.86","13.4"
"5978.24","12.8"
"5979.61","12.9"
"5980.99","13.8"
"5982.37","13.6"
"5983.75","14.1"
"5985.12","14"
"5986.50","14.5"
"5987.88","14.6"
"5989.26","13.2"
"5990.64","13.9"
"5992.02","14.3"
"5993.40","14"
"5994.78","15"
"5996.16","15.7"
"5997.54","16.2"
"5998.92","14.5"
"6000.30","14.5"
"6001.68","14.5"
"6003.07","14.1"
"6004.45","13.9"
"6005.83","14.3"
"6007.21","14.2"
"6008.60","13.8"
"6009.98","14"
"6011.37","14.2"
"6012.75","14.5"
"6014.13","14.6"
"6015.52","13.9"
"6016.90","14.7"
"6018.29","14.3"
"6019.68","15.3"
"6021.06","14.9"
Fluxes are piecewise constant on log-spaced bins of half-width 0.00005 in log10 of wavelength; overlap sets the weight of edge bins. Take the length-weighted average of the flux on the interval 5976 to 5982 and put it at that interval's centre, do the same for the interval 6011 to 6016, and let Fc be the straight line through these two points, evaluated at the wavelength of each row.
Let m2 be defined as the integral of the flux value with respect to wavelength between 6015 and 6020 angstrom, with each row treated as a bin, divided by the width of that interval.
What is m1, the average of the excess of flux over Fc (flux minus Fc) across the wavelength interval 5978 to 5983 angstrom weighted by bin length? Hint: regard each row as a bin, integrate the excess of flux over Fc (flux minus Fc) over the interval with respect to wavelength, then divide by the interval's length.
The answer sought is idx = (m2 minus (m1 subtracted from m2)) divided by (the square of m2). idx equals 0.0002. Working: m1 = 0.03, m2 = 14.51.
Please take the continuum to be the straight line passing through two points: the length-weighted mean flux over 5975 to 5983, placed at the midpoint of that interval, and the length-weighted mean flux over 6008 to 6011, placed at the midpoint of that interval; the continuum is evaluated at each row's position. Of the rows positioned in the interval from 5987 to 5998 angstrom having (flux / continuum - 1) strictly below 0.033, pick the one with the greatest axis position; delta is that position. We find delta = 5993.40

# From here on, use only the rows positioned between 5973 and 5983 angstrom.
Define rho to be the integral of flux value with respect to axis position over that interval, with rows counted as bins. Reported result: 132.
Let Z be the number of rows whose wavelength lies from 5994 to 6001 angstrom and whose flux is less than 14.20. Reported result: 0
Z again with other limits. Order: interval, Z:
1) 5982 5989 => 3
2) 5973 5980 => 5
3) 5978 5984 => 5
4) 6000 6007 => 2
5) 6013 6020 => 1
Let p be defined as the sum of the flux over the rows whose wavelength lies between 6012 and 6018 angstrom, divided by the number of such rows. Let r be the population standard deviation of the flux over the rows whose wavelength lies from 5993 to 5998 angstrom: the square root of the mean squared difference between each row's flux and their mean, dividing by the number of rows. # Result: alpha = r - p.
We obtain -13.6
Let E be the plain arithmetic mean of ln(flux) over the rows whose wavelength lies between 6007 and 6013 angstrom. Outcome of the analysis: 2.65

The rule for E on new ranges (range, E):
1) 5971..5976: 2.60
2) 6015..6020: 2.68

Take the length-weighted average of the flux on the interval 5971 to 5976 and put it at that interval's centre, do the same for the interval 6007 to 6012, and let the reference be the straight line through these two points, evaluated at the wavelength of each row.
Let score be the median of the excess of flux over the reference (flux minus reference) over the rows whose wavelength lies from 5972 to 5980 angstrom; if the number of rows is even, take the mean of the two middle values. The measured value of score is -0.39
